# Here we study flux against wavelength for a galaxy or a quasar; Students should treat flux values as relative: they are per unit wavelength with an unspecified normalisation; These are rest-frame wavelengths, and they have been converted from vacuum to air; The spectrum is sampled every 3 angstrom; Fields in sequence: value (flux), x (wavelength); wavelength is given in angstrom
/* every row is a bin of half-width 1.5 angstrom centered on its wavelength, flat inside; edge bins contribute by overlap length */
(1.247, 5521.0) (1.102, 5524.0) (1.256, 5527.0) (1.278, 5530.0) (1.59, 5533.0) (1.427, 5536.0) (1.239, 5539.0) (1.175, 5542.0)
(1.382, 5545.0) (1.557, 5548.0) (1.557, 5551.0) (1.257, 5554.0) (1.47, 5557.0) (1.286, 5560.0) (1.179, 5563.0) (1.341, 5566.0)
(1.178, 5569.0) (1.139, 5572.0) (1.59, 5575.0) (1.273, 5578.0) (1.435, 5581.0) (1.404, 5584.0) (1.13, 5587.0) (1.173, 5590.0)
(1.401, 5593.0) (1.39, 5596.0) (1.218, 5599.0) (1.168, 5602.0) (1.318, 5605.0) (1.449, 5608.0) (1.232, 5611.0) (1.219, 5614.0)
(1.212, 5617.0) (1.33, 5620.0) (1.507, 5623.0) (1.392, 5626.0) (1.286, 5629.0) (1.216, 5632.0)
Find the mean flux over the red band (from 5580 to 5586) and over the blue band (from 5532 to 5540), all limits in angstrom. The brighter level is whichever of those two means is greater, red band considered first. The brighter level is 1.42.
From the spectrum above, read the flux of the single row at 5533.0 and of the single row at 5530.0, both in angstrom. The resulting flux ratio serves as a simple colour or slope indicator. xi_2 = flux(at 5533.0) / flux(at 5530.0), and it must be 1.24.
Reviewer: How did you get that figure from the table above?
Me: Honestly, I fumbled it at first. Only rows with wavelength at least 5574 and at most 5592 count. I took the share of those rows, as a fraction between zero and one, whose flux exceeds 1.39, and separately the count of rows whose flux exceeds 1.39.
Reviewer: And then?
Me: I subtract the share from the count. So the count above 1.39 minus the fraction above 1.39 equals 2.5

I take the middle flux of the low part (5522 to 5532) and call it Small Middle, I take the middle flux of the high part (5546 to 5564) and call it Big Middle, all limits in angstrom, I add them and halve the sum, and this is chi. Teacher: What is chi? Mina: 1.32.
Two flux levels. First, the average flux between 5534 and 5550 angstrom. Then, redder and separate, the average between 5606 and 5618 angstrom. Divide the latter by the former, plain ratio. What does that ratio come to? 0.94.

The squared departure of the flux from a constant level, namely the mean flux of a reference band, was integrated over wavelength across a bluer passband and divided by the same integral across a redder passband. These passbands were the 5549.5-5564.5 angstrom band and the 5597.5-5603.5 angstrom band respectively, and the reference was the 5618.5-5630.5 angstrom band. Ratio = 1.5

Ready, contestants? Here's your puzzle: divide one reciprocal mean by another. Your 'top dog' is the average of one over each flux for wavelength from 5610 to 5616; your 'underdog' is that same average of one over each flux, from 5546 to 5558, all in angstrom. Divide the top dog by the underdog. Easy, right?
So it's 1.18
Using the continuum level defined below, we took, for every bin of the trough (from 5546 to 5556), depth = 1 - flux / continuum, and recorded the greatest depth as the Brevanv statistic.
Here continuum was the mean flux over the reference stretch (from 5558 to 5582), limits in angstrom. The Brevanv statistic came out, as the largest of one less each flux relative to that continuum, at 0.04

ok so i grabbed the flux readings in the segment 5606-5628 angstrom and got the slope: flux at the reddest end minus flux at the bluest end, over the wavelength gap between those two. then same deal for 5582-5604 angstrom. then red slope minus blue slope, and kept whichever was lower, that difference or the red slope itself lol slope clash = -0.003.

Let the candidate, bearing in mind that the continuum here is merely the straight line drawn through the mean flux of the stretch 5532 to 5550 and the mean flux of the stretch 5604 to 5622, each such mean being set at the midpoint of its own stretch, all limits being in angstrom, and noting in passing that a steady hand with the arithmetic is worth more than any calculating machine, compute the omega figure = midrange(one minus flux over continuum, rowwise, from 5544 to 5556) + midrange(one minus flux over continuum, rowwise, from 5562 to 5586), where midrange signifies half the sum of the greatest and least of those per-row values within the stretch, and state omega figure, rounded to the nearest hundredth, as -0.03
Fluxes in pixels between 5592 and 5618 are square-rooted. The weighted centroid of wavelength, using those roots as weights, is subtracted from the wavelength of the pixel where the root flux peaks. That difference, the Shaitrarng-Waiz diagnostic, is 3.1 angstrom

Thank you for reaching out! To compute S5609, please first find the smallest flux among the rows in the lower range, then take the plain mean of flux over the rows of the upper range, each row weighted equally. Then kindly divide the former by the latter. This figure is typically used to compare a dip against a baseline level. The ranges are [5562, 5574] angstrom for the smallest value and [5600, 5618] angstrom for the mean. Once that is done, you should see 0.899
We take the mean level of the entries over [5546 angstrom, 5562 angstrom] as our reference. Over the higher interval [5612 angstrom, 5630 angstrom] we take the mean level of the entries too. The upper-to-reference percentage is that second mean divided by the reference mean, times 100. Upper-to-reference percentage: 93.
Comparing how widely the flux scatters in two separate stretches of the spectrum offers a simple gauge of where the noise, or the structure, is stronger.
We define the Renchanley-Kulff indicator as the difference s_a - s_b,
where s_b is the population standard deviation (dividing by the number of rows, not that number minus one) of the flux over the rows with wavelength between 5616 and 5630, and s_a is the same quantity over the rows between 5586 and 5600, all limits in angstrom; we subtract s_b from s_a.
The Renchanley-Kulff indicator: 0.012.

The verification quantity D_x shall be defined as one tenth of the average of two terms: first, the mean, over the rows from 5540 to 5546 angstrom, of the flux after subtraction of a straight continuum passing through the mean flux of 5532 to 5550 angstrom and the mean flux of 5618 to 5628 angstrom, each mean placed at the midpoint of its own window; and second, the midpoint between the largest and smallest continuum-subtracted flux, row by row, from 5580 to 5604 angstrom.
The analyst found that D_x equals -0.0119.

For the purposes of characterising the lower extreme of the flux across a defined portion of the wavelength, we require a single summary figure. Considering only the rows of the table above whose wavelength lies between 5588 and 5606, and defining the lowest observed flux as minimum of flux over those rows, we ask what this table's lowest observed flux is 1.168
